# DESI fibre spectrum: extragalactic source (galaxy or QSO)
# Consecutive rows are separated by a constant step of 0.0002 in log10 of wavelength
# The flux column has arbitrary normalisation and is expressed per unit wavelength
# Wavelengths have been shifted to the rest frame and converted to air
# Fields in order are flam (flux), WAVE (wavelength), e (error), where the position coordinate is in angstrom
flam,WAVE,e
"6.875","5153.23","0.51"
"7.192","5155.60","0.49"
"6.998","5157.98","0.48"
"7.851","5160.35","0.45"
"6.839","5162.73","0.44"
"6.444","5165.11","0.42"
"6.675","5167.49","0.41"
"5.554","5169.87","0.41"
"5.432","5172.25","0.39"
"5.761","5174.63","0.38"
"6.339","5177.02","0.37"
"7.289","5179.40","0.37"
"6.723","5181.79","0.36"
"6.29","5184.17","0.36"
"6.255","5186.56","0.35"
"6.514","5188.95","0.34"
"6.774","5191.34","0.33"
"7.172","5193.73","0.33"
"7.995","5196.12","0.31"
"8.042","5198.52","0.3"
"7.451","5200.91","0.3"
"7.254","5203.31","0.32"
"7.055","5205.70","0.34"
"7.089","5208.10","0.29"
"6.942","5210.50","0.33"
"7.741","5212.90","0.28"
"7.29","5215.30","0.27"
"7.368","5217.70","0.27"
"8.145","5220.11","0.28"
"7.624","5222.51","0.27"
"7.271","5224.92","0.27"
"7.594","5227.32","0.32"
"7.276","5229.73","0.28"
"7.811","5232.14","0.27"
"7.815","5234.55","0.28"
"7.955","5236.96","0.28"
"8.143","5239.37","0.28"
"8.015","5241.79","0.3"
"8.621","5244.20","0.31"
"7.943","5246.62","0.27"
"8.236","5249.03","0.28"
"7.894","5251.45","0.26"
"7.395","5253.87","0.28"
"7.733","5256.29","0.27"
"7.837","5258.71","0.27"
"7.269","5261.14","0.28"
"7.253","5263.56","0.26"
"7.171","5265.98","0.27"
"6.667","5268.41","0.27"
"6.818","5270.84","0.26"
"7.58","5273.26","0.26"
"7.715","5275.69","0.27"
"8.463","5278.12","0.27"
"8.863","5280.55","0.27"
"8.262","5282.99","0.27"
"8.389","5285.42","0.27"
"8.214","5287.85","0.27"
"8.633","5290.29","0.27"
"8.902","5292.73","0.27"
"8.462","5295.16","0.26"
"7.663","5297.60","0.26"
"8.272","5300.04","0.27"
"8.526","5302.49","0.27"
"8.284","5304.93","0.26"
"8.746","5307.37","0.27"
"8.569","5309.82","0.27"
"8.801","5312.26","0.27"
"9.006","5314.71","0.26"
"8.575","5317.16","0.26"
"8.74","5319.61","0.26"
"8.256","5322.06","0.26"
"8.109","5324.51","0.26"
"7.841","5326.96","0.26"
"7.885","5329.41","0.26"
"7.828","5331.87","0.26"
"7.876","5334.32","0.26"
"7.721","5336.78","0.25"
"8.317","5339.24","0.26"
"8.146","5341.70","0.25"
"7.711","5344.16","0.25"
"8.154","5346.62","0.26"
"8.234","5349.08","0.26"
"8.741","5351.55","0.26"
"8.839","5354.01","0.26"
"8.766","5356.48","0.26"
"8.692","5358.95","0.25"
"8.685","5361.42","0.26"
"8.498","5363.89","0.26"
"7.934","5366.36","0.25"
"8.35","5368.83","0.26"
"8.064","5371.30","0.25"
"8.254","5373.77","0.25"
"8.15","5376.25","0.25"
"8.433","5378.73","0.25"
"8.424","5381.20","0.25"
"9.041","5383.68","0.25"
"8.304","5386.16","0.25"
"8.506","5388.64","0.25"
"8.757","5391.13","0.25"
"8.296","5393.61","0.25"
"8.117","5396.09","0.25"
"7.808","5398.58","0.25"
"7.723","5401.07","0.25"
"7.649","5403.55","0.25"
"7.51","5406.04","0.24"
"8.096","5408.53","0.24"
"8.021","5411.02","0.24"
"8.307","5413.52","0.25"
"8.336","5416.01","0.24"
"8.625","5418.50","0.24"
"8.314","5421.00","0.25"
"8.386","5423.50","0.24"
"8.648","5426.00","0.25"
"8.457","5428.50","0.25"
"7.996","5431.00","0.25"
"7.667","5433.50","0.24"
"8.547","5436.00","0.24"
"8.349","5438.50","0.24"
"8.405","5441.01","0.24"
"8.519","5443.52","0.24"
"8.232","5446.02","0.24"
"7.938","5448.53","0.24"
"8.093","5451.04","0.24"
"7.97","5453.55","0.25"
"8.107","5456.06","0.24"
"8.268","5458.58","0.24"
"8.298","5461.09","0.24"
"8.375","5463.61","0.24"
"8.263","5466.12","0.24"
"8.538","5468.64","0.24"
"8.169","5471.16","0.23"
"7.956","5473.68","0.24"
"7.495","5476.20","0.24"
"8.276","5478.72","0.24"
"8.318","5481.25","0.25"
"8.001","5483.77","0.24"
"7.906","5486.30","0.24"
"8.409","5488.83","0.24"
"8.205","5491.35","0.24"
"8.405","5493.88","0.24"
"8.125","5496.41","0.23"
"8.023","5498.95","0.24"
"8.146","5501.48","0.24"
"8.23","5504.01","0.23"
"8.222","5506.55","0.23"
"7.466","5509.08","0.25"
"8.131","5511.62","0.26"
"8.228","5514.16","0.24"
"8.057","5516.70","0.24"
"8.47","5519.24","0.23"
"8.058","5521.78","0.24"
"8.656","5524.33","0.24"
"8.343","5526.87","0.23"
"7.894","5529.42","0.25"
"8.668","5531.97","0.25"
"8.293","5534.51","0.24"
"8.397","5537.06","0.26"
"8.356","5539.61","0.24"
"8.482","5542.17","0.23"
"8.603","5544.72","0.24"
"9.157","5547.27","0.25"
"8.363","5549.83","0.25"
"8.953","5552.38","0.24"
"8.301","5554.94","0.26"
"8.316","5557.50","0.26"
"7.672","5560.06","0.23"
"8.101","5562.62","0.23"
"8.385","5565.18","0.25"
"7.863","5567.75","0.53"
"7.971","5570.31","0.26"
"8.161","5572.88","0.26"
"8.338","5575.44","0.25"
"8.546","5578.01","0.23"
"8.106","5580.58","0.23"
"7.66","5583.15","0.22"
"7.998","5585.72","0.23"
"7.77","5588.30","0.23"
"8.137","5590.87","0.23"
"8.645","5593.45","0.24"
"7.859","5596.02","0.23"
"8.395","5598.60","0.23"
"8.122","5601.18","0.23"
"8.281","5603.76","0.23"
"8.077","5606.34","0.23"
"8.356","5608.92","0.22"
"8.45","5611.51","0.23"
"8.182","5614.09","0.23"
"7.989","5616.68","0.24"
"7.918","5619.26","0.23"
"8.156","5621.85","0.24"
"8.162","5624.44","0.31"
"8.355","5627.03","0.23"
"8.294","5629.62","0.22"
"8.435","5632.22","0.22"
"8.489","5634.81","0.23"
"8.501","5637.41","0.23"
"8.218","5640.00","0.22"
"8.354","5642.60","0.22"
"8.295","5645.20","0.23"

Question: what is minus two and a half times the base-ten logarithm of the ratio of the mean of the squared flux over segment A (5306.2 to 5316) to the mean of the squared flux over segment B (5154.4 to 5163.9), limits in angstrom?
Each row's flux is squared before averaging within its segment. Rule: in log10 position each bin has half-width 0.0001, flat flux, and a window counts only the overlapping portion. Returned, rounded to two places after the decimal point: -0.42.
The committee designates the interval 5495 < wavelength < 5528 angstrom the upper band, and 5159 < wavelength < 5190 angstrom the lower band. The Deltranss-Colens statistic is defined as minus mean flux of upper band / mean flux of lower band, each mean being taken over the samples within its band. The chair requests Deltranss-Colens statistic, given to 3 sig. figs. -1.26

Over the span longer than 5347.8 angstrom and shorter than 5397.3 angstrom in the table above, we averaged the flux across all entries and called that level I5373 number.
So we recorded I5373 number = 8.5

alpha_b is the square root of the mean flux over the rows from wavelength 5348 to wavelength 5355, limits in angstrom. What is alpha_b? 2.933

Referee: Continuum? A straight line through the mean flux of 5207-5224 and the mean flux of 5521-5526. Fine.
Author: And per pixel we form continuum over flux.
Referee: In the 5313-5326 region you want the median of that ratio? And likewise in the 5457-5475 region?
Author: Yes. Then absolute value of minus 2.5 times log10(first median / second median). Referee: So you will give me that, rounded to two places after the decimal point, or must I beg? 0.10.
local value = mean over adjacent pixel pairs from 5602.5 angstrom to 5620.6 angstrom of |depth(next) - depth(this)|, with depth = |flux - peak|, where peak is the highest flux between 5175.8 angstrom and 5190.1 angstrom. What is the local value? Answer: 0.185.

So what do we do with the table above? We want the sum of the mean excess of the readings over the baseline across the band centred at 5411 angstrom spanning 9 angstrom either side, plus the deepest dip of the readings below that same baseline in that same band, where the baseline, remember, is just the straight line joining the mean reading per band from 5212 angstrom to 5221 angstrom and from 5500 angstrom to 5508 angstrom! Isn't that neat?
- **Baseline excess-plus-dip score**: 0.56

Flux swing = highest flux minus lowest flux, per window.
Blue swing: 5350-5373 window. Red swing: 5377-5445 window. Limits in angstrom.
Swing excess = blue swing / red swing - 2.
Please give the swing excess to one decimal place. -1.4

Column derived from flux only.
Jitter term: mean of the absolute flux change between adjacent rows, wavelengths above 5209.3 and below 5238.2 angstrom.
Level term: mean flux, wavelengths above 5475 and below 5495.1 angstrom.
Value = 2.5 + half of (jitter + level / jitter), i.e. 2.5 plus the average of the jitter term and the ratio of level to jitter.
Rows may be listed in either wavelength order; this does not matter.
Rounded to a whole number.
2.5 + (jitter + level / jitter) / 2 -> 13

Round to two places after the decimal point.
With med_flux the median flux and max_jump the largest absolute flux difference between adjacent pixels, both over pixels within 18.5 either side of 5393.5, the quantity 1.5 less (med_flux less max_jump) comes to -5.91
